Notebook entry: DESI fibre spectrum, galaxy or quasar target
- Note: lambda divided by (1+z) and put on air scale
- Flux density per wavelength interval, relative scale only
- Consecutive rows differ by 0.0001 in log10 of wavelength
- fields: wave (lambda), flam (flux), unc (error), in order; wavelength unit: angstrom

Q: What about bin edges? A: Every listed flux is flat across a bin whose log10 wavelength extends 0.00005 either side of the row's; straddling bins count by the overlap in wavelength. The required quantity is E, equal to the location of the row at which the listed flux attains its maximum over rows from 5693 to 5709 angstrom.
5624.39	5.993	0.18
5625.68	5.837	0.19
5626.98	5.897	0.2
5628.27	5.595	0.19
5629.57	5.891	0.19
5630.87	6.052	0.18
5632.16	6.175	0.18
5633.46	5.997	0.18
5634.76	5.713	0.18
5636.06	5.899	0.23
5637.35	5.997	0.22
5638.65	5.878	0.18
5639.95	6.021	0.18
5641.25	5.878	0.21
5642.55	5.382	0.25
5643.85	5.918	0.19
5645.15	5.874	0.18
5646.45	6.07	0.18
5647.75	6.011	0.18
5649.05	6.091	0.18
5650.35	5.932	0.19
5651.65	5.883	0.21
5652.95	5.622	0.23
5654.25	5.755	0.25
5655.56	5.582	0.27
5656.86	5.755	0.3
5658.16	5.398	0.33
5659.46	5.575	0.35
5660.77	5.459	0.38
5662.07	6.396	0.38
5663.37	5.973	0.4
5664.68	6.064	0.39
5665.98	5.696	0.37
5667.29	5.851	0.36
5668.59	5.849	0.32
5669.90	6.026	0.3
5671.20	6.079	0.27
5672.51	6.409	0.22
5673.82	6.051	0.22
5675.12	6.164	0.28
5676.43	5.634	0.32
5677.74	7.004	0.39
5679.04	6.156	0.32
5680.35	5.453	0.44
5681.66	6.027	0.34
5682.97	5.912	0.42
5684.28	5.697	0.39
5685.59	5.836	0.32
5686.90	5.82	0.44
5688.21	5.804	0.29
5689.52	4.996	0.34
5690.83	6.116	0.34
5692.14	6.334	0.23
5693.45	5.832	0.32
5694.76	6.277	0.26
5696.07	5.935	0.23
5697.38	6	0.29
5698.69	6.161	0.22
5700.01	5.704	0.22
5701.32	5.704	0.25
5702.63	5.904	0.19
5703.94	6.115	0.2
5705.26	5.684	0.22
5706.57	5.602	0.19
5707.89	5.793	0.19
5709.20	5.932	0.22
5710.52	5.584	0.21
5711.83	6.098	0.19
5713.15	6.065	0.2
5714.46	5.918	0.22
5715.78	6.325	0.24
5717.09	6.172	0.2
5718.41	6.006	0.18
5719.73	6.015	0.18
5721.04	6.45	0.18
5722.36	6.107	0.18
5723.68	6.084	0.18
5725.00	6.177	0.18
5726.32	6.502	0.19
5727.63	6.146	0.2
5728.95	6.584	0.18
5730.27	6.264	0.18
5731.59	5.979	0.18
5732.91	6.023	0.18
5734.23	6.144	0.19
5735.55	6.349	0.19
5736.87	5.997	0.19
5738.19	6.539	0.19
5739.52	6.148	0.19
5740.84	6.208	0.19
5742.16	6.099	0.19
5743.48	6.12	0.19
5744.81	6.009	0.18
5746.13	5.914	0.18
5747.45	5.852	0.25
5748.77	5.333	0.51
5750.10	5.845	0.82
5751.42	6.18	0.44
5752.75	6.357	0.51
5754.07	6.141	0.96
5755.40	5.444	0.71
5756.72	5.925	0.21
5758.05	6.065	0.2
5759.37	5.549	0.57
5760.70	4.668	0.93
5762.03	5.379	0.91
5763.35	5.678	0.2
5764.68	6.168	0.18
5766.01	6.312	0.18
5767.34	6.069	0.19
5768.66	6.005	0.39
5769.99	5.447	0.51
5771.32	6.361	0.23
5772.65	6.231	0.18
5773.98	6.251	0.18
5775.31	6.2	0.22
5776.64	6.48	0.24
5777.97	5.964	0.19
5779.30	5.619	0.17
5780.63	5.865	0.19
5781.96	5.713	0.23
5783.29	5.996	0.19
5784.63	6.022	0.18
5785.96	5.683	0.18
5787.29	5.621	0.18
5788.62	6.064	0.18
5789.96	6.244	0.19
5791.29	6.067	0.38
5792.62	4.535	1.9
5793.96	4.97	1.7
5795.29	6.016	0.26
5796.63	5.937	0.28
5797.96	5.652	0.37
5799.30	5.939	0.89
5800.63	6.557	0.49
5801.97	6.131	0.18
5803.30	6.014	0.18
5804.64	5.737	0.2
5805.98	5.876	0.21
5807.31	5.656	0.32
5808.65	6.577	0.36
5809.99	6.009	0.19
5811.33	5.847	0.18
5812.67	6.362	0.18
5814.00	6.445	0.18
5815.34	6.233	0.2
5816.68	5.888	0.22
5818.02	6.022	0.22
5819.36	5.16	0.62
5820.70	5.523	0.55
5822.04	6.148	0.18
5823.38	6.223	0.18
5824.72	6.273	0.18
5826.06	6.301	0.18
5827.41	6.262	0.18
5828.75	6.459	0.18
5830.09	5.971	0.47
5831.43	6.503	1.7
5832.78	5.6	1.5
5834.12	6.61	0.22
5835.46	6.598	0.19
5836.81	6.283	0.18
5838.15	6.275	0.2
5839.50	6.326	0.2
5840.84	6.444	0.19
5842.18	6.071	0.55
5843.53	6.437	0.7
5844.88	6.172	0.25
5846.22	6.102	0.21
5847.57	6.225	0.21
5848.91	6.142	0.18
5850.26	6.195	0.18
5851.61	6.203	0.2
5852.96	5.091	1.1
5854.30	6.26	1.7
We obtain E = 5694.76 angstrom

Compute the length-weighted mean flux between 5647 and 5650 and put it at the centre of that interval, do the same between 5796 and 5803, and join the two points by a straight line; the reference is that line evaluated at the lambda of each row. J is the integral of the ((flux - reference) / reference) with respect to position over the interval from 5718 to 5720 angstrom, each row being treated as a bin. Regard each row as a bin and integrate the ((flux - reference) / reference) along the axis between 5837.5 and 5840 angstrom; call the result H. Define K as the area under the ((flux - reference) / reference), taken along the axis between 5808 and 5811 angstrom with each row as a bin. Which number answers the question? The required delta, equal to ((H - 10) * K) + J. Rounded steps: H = 0.1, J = -0.01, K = 0.09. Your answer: -1.0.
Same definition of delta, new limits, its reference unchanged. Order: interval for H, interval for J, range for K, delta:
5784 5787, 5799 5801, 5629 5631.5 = 0.4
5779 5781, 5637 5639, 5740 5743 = -0.6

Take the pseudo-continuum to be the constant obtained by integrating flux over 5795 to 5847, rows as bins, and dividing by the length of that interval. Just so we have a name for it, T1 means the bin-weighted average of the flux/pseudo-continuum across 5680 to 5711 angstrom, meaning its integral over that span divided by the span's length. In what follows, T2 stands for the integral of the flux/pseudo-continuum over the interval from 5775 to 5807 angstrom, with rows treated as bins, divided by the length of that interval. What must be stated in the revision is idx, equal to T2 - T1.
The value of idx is 0.00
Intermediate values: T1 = 0.955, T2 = 0.96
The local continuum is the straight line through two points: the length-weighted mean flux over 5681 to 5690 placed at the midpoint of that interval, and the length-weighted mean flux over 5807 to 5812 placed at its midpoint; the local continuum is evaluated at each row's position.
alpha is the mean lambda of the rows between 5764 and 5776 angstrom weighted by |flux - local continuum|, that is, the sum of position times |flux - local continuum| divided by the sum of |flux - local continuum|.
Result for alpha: 5770.2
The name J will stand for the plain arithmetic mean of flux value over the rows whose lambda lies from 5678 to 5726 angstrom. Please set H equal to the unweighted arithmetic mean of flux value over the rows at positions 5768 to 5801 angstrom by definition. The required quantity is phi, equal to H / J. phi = 0.99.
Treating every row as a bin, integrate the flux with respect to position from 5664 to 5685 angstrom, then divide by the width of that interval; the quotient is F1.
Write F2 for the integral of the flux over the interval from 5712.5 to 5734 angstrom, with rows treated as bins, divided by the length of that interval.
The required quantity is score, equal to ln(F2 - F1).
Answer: -1.7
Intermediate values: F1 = 6.00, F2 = 6.18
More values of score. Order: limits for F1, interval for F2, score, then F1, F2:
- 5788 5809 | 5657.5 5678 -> -2.4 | 5.86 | 5.96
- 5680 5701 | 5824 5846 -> -0.9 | 5.87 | 6.28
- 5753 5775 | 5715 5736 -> -1.1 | 5.87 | 6.21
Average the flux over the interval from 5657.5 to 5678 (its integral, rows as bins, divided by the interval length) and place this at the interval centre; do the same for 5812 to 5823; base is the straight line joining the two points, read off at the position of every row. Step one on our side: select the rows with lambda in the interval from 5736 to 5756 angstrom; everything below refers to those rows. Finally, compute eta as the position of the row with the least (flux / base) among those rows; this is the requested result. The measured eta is 5748.77 angstrom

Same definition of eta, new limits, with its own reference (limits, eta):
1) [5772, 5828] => 5792.62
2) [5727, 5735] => 5731.59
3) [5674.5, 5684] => 5680.35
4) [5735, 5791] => 5760.70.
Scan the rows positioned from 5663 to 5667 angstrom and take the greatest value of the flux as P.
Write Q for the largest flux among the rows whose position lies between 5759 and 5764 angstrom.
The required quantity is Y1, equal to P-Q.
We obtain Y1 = 0.39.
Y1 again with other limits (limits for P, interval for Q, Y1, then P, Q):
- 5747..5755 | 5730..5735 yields 0.09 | 6.357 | 6.264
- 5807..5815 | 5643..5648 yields 0.51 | 6.577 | 6.07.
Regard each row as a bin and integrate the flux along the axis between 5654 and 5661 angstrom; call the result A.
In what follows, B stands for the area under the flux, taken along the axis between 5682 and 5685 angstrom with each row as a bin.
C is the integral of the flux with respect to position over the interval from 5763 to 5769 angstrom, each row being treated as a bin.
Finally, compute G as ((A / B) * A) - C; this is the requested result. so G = 51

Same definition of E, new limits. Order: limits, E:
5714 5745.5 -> 5728.95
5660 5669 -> 5662.07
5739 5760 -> 5752.75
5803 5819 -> 5808.65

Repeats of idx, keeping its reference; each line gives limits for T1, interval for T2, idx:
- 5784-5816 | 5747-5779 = 0.00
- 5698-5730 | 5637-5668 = -0.03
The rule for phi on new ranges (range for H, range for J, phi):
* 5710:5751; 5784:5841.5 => 1.01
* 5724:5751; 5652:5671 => 1.06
